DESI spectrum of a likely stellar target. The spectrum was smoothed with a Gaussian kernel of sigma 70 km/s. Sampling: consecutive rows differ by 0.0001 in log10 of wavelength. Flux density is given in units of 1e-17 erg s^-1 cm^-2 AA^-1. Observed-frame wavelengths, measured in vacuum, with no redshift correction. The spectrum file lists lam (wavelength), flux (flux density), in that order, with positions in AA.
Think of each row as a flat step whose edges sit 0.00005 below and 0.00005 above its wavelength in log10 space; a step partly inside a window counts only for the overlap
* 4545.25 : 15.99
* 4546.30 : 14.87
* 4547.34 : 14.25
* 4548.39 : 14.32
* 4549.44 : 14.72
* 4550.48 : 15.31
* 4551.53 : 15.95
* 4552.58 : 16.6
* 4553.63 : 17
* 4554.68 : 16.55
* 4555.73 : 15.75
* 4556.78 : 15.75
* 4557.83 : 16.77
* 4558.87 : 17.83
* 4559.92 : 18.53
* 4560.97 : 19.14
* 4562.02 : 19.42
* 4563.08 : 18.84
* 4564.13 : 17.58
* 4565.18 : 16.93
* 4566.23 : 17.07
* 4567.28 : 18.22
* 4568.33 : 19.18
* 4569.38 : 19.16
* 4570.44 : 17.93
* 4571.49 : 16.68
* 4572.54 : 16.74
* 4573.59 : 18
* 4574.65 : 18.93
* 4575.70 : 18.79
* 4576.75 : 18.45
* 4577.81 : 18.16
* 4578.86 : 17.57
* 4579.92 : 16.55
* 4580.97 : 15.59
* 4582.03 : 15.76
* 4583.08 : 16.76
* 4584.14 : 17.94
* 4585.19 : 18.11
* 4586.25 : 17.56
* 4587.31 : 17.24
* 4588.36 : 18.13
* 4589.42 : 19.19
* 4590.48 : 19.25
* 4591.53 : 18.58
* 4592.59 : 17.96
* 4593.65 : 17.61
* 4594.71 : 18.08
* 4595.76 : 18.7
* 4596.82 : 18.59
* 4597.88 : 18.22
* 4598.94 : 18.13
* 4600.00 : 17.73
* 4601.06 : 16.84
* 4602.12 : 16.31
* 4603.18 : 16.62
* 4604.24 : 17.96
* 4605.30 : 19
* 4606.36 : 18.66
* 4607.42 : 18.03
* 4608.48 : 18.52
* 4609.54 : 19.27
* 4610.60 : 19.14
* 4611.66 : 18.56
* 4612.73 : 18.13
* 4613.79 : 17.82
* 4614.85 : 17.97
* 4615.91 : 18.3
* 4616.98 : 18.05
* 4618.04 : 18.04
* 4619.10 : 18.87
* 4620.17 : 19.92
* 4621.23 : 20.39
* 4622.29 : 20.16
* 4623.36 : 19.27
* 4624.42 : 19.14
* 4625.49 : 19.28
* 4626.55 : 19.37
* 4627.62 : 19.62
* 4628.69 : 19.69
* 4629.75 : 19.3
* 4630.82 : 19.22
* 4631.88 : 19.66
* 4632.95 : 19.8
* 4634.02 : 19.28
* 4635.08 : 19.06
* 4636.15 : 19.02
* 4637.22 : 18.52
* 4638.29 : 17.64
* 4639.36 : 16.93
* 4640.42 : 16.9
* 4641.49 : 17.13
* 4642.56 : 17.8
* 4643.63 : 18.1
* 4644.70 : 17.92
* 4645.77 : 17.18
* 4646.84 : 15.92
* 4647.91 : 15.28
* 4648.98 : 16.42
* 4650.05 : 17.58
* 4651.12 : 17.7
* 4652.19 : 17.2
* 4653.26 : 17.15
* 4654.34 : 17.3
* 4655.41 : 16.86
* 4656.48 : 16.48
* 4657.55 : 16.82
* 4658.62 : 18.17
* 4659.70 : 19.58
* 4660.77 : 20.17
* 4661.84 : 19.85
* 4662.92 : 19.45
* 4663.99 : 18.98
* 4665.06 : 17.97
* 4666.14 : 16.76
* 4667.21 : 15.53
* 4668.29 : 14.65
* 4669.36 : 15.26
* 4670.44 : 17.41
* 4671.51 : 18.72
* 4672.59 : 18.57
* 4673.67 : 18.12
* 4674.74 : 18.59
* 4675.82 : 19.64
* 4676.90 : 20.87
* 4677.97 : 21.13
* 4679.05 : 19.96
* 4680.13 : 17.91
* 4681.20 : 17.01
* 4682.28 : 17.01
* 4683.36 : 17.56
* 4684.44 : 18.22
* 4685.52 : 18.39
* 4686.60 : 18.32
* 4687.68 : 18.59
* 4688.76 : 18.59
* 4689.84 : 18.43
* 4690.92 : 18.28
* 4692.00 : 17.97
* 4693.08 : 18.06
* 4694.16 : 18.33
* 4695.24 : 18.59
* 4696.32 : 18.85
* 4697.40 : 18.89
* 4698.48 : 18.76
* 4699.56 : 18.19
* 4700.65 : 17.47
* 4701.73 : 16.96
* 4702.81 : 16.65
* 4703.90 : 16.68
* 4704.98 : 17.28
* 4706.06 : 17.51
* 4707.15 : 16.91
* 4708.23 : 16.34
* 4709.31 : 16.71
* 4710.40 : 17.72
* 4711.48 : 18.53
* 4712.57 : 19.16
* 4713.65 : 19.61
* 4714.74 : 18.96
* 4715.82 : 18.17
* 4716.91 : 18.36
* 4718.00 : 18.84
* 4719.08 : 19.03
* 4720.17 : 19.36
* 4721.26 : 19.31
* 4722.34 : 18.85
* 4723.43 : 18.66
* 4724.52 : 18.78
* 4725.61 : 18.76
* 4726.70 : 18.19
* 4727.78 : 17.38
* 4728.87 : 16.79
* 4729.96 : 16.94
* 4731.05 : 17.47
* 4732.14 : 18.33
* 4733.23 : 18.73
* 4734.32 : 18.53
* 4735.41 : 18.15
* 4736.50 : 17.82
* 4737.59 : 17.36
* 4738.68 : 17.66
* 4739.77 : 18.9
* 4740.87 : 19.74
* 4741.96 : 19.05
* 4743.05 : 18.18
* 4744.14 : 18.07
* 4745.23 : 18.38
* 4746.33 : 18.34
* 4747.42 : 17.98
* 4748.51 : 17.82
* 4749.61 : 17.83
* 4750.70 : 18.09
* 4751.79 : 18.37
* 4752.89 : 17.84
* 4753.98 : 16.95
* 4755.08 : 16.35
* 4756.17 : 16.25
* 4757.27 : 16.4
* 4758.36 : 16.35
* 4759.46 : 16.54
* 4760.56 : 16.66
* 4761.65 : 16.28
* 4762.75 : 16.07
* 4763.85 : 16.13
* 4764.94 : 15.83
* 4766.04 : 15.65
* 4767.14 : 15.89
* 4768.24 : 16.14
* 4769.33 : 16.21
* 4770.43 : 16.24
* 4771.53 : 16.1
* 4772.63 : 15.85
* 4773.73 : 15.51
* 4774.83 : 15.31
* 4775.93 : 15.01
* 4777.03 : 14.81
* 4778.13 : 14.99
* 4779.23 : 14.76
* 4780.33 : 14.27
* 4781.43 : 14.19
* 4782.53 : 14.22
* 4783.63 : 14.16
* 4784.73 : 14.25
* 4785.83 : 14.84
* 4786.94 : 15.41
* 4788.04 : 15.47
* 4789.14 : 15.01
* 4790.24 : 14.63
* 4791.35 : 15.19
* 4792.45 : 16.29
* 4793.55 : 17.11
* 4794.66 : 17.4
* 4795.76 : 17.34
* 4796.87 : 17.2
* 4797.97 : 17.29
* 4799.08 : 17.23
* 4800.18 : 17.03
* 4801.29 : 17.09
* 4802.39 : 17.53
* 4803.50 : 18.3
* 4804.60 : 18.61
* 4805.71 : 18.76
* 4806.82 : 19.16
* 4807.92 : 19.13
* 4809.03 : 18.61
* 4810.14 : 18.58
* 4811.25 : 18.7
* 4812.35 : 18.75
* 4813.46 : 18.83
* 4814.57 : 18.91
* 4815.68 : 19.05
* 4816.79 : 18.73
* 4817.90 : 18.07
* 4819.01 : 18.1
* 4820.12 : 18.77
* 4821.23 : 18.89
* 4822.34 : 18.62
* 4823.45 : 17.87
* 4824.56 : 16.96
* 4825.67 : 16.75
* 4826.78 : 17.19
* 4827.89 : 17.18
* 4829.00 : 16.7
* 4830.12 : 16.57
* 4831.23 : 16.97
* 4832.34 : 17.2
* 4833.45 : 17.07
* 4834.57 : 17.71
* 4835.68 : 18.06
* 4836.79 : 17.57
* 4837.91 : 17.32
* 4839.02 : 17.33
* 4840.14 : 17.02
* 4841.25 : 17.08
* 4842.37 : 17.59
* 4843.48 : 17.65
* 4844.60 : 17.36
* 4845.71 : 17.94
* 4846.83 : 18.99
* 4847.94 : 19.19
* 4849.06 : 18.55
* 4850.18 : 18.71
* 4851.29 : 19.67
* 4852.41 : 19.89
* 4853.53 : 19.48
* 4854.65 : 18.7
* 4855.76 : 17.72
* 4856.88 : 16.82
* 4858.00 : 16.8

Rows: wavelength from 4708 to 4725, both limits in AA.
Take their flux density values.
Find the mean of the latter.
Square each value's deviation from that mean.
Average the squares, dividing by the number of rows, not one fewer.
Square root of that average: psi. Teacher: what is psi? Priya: 0.88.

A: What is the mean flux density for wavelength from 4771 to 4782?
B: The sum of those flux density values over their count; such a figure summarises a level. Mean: 15.1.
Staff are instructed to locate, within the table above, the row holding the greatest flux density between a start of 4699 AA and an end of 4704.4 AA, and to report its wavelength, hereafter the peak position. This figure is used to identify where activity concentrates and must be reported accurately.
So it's 4699.56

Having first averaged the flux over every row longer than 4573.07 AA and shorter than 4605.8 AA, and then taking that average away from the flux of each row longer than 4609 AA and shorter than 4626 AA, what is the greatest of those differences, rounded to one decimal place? 2.6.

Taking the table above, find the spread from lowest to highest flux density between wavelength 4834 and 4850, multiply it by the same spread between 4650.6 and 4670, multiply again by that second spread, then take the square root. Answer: 8.1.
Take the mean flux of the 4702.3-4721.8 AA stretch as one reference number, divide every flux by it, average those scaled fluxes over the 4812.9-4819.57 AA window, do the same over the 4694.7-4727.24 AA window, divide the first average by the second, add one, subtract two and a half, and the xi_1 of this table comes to -0.48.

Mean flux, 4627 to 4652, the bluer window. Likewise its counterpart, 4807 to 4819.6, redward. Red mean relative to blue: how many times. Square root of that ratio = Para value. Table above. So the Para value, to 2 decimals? 1.02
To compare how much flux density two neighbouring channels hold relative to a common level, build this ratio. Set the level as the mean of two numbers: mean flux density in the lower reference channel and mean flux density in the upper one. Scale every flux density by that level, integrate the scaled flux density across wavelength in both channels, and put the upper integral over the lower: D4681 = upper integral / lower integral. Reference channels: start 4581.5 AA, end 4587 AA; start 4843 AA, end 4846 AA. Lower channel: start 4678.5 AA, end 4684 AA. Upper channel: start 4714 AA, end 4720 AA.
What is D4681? 1.1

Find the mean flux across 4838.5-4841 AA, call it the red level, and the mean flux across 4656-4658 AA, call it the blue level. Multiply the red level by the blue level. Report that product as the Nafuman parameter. 286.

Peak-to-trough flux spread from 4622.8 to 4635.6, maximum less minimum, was 1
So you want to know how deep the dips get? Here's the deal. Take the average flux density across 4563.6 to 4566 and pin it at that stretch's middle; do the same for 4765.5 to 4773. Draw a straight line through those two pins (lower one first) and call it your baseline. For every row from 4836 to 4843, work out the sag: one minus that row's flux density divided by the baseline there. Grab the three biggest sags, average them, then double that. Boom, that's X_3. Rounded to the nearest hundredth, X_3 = -0.20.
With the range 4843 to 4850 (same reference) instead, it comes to -0.27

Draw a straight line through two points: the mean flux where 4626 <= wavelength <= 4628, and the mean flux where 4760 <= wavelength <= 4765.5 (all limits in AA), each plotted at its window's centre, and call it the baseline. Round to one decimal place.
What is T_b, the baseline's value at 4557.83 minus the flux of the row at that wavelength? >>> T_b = 4.4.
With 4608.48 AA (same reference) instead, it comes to 1.4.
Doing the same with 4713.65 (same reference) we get -2.2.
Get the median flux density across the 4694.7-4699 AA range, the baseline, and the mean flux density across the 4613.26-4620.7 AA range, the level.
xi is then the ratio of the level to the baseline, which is 0.980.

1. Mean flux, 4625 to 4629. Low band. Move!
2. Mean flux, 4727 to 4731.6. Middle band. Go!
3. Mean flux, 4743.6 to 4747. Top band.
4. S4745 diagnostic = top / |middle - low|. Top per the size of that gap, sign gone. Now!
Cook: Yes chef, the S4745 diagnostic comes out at 8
